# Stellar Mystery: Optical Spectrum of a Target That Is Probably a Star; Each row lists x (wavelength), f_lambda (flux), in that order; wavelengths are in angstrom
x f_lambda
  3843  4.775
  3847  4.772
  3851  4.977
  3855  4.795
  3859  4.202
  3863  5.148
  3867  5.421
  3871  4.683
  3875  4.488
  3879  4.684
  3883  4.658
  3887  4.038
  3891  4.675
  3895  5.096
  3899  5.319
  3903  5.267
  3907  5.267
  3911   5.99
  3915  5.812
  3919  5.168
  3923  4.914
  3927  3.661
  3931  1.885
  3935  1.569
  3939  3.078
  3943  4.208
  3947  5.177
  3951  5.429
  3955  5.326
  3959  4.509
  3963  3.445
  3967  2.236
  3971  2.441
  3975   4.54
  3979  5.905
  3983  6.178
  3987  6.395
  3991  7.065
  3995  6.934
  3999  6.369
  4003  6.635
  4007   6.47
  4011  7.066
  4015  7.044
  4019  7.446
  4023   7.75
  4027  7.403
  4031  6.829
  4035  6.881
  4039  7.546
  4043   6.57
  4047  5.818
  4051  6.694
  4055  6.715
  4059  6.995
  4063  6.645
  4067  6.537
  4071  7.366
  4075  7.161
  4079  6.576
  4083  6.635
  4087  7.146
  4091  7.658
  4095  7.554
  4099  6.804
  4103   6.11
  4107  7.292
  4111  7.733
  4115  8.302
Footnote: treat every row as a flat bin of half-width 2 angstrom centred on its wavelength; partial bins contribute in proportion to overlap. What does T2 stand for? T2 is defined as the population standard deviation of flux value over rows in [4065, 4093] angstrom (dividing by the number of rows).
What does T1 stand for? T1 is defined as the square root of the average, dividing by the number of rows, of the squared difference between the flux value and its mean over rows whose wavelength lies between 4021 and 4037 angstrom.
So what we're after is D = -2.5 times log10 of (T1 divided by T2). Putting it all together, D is 0.1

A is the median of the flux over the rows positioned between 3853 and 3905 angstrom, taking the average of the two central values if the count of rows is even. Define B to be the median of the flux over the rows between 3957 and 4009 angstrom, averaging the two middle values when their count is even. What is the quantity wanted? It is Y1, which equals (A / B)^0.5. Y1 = 0.87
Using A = 4.7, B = 6.2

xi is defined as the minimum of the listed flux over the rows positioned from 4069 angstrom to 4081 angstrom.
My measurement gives 6.576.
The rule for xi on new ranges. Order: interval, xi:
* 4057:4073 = 6.537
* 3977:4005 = 5.905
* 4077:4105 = 6.11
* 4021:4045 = 6.57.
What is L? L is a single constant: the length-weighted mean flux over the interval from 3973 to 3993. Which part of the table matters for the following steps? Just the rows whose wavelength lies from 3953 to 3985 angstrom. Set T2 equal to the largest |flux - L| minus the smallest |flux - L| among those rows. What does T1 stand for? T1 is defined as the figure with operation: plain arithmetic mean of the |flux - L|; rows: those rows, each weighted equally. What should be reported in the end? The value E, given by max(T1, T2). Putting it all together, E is 3.67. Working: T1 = 1.73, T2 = 3.7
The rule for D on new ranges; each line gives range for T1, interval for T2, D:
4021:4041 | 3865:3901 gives 0.1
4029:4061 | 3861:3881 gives -0.3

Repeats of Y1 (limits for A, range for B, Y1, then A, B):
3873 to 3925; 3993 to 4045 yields 0.86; 5.1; 6.9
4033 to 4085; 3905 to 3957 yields 1.14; 6.7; 5.2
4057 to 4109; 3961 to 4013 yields 1.05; 7.0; 6.4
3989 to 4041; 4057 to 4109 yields 1.00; 7.0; 7.0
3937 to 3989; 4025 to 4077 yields 0.82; 4.5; 6.8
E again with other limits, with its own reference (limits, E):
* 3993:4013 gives 0.70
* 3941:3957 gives 1.22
